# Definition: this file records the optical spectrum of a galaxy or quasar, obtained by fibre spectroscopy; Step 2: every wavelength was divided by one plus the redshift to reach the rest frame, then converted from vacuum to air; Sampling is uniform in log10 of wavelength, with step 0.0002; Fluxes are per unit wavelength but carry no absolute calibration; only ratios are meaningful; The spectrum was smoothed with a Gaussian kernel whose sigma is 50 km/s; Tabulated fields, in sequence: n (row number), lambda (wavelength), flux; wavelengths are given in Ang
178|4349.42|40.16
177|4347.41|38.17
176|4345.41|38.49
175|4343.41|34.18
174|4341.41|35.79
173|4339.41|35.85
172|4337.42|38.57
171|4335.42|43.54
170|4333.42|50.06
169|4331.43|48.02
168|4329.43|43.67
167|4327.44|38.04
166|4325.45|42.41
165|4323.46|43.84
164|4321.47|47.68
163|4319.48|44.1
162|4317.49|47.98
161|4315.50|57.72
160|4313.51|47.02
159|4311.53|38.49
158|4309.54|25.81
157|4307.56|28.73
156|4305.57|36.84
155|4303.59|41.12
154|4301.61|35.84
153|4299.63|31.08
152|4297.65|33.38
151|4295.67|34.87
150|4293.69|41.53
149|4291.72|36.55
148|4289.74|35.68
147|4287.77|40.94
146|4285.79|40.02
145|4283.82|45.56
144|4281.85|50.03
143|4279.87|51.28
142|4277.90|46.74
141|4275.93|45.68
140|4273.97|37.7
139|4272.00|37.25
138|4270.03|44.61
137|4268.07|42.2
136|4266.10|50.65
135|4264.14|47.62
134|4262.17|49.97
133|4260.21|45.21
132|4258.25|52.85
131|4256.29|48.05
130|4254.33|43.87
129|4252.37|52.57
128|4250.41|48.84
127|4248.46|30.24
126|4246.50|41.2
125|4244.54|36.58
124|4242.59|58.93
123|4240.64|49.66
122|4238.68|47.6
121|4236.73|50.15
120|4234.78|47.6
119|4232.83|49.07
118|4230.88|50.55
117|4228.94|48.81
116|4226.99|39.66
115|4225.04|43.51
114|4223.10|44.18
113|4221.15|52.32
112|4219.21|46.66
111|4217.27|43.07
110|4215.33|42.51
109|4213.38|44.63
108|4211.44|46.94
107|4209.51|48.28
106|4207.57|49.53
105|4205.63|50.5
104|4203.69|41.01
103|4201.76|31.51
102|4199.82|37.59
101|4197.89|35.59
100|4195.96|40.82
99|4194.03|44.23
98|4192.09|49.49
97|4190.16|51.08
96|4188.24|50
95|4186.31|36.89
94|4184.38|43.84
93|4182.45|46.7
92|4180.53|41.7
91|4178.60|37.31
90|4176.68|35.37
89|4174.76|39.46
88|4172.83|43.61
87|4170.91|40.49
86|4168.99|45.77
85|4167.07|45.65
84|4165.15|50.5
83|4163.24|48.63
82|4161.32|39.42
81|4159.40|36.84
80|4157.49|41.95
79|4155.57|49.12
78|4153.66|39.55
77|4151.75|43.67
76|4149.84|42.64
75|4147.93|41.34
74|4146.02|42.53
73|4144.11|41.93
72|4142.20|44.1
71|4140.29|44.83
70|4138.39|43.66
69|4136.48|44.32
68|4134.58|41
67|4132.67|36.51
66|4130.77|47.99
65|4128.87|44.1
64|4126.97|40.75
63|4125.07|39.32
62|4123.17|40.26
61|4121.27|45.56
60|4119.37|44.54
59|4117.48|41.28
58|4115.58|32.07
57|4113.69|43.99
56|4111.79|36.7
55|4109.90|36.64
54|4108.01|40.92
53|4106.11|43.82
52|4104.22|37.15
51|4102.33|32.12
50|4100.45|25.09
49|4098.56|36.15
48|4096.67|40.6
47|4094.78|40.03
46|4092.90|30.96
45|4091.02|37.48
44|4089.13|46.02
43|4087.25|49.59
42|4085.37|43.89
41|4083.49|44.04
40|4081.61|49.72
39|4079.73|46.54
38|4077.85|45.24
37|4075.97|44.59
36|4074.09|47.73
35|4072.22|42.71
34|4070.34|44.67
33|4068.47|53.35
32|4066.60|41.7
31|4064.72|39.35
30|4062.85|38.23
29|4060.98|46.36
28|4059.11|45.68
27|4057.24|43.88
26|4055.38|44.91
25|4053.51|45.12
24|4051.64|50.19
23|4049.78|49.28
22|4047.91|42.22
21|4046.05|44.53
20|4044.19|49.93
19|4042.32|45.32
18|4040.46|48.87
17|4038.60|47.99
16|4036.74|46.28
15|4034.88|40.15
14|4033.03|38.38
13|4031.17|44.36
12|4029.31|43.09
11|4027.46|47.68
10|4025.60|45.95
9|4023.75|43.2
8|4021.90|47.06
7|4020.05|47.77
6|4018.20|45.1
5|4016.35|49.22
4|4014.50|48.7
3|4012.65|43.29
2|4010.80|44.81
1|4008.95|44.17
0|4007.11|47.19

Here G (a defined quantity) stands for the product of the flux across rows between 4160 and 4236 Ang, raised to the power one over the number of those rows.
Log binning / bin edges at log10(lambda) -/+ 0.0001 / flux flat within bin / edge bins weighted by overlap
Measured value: 43.9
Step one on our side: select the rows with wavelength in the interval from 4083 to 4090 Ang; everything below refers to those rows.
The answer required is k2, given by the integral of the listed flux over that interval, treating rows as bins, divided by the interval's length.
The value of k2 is 46.0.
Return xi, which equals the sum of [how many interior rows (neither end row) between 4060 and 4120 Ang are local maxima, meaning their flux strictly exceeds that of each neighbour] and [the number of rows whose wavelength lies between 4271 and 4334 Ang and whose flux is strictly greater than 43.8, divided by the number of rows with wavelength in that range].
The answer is 7.4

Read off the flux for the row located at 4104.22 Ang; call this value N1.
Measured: 37.15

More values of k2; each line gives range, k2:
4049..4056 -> 47.4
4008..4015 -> 45.0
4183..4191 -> 45.4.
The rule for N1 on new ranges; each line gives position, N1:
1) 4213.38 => 44.63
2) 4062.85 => 38.23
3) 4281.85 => 50.03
